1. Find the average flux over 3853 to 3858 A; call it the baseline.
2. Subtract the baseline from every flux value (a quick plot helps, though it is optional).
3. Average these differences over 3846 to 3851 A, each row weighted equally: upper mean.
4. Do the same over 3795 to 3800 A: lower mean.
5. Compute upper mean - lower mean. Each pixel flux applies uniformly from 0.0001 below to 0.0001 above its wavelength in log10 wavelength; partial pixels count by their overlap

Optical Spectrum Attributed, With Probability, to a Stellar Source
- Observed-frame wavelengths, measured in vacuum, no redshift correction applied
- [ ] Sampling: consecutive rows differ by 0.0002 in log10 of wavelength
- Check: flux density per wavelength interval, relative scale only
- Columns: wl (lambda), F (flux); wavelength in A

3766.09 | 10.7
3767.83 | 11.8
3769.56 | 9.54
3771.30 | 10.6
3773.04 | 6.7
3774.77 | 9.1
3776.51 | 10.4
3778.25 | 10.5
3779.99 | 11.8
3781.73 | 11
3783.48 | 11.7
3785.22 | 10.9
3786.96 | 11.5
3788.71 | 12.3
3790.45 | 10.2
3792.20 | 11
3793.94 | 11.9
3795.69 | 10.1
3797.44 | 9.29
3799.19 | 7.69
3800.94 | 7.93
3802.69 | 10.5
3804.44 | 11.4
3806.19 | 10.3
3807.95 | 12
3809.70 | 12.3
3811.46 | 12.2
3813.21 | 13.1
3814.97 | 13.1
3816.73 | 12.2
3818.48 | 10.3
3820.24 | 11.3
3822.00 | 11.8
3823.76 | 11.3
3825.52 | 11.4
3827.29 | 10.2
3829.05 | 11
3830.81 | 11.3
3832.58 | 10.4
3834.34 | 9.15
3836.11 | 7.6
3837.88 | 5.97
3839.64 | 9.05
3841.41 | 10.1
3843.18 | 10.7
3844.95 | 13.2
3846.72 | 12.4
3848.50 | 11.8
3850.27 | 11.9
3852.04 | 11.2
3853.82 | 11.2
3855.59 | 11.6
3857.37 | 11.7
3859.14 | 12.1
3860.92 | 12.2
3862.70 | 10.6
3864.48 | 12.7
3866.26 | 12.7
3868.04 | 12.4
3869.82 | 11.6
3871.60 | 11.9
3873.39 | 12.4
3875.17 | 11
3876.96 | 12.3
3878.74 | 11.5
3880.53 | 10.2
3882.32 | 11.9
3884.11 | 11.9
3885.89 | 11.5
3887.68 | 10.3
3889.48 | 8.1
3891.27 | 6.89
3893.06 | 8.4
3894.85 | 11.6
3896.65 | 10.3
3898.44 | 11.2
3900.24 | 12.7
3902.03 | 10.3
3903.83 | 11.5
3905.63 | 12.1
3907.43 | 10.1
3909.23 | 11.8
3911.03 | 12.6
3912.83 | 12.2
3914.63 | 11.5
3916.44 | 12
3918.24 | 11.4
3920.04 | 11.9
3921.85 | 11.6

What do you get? 3.0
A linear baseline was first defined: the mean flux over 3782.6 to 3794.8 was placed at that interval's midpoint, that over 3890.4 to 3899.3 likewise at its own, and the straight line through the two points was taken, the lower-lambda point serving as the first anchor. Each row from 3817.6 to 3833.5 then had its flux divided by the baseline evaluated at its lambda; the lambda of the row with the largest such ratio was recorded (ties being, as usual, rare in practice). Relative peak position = 3822.00 A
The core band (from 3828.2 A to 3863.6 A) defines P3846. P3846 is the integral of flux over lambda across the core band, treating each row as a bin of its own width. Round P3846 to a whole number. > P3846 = 381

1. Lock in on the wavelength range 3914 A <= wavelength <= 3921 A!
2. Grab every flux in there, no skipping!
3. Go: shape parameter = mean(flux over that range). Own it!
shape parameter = 12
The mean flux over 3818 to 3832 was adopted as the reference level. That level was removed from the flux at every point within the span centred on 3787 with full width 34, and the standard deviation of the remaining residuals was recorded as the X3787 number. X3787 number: 1.5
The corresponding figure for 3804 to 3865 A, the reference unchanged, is 1.5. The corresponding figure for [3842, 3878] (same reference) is 0.7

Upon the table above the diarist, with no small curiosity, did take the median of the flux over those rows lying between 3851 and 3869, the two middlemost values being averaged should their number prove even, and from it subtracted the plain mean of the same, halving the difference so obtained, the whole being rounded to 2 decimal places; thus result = 0.03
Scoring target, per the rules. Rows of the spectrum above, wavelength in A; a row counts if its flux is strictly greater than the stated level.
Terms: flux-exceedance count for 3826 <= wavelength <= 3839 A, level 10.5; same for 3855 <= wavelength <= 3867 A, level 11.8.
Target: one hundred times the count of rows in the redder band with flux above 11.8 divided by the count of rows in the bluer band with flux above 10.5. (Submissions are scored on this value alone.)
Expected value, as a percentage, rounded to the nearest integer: 200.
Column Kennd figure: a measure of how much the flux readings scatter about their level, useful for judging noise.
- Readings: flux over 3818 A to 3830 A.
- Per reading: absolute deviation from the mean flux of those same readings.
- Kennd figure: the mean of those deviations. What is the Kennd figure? 0.5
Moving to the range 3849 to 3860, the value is 0.3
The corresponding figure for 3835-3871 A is 1.3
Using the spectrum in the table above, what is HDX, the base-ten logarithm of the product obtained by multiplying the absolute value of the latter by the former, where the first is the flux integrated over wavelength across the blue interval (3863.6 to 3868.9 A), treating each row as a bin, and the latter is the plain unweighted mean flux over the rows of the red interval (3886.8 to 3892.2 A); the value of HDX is 2.75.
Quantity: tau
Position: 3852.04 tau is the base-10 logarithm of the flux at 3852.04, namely 1.05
